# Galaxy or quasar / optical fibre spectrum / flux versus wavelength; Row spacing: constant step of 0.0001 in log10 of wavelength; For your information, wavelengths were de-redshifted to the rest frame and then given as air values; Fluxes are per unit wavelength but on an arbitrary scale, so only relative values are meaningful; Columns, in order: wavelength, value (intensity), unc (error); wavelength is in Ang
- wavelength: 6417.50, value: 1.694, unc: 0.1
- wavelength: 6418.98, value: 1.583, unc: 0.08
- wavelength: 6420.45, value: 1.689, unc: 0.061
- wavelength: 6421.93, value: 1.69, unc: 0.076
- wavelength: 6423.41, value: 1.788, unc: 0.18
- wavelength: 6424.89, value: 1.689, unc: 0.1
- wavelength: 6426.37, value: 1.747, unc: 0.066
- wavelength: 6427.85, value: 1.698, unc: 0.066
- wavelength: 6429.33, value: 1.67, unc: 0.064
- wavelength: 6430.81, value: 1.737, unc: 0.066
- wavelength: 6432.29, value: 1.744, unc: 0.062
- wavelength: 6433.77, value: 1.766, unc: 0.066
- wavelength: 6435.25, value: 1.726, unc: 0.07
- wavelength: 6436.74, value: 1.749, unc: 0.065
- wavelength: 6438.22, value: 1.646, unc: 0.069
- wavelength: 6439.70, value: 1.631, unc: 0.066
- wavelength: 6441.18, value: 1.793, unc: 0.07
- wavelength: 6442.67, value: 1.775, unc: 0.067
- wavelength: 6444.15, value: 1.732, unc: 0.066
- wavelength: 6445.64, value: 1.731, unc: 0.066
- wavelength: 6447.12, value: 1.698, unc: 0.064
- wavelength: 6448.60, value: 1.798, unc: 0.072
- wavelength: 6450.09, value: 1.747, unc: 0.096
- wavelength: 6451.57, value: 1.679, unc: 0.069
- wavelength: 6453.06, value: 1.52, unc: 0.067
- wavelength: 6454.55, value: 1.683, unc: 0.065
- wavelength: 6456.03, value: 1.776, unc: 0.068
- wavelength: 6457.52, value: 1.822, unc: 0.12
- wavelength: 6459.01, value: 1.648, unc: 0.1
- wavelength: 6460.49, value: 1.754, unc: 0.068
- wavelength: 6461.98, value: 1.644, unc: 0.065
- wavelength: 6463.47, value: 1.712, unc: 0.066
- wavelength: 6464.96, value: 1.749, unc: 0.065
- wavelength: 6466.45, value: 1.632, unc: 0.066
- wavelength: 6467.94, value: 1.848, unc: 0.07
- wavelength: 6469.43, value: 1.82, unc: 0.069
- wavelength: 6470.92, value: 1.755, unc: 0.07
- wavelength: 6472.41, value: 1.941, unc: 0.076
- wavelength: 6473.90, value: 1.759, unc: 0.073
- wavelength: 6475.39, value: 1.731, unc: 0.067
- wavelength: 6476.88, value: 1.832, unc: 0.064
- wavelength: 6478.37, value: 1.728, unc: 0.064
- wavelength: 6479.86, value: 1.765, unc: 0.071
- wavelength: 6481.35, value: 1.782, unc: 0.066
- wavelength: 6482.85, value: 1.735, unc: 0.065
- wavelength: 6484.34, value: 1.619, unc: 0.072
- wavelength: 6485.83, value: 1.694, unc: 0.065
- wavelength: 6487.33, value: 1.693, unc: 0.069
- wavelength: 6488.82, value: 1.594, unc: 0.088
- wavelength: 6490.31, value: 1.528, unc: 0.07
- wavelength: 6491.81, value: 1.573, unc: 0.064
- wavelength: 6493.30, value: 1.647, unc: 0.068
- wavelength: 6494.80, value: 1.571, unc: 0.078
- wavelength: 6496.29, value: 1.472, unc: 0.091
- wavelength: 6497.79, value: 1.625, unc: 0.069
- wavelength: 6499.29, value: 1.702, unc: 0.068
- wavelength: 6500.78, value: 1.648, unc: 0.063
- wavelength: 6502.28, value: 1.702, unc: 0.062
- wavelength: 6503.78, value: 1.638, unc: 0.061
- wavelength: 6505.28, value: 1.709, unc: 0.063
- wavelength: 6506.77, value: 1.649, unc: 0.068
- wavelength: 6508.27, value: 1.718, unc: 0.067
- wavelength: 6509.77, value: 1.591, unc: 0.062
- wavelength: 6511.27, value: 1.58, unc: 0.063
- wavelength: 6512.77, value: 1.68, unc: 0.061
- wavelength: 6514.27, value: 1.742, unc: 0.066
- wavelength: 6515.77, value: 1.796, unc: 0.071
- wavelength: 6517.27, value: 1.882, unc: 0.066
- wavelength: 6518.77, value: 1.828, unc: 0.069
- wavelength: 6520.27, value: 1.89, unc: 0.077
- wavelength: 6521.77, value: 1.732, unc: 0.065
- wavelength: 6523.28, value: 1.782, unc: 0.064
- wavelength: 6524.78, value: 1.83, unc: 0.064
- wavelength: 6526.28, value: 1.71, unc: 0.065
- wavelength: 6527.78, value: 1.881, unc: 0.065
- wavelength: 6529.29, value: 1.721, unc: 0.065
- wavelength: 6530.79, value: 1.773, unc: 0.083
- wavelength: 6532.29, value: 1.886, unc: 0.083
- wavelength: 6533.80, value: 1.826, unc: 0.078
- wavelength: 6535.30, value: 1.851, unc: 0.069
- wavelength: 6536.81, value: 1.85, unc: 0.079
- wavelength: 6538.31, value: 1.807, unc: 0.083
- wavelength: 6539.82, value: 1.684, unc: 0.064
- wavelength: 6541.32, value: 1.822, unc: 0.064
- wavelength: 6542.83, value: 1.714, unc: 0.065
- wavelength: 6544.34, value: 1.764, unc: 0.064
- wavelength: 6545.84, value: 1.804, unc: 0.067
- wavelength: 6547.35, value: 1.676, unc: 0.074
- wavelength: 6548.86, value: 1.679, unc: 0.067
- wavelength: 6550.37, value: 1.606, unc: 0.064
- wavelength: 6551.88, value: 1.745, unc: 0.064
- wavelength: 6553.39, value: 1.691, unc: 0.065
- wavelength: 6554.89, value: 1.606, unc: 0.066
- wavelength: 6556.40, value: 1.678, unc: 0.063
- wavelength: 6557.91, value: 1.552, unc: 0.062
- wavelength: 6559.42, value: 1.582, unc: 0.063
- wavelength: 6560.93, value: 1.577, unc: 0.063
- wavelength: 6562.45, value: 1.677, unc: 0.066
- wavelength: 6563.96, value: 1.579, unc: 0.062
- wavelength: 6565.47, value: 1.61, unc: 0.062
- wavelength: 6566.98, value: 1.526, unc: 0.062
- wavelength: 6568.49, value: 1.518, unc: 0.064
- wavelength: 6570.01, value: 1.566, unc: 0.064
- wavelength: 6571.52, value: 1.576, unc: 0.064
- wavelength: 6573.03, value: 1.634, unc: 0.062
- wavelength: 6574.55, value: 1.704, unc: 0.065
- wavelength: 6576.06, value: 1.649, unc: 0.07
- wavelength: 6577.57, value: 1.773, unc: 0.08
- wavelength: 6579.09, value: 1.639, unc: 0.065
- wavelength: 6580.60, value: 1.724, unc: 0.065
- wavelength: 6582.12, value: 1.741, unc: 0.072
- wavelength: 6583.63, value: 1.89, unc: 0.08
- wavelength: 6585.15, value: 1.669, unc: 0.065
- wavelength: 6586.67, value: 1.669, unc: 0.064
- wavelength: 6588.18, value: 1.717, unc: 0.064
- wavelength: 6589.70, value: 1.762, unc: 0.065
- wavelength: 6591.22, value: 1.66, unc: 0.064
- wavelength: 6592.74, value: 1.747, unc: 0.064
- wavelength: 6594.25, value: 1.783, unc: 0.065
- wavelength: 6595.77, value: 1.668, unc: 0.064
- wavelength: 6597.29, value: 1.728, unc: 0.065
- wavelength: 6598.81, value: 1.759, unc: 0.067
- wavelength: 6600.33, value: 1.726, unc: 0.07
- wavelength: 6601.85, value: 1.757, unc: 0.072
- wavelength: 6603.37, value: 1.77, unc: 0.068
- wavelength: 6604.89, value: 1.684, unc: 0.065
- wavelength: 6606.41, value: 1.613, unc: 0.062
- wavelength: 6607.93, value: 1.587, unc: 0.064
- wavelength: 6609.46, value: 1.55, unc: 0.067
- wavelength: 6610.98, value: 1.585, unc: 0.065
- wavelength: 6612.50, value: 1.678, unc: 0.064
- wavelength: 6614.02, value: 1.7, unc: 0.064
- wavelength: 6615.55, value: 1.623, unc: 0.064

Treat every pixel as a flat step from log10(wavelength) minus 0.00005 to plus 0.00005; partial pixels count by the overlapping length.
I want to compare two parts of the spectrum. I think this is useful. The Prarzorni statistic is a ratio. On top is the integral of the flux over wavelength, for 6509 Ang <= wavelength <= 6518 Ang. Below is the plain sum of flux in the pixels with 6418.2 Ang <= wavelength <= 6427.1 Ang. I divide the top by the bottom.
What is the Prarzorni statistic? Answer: 1.51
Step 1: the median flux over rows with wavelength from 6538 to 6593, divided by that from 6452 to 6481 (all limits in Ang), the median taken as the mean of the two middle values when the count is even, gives 0.96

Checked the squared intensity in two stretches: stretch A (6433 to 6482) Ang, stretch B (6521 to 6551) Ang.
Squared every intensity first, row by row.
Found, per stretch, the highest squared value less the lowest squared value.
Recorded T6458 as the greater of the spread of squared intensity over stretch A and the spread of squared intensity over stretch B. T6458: 1.5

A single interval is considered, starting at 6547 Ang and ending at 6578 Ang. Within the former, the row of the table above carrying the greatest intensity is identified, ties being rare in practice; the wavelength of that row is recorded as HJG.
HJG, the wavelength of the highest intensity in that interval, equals 6577.57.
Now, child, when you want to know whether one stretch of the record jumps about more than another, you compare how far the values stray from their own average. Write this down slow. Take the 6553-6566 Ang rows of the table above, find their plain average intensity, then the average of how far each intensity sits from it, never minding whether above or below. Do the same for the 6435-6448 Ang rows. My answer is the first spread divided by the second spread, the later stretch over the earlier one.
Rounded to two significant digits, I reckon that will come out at 1.1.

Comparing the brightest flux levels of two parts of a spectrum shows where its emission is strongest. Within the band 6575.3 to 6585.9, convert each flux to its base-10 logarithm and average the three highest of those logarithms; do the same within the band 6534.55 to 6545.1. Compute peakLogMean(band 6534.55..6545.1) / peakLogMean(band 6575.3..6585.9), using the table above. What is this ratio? 1.04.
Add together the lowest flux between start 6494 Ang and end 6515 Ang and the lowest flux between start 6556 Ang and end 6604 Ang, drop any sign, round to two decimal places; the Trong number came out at 2.99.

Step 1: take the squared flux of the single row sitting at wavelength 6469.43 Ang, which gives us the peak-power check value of 3.31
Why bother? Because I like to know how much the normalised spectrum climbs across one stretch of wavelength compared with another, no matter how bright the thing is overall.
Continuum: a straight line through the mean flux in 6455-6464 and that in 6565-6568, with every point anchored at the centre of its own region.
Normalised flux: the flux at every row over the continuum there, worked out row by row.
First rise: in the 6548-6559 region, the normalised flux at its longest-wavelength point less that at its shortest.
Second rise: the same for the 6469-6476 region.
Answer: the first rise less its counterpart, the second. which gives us -0.02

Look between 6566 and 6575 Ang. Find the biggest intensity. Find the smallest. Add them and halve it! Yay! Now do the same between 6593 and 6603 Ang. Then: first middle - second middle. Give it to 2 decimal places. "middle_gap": -0.11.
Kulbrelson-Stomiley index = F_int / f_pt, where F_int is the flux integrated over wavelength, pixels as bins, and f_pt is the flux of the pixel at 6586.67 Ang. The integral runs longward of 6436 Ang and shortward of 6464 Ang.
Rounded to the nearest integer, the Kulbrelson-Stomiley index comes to 29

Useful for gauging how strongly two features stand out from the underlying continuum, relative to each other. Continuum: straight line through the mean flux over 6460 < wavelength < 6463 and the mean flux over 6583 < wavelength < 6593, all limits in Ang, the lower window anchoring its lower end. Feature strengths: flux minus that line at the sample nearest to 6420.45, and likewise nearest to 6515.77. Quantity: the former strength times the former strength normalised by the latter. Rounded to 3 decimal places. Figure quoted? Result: 0.000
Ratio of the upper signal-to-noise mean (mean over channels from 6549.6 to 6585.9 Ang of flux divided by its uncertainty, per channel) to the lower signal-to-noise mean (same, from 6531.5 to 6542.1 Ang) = 1.02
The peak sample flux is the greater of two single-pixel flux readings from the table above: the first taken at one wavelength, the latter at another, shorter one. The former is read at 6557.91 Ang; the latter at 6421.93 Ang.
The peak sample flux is 1.69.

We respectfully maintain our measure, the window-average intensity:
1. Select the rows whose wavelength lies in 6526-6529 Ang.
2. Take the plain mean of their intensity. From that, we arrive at 1.80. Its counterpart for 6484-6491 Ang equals 1.63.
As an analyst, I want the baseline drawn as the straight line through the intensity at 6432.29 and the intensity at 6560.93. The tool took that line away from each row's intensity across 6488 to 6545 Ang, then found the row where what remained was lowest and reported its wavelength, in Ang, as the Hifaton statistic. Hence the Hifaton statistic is 6496.29 Ang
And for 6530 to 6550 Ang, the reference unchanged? 6539.82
